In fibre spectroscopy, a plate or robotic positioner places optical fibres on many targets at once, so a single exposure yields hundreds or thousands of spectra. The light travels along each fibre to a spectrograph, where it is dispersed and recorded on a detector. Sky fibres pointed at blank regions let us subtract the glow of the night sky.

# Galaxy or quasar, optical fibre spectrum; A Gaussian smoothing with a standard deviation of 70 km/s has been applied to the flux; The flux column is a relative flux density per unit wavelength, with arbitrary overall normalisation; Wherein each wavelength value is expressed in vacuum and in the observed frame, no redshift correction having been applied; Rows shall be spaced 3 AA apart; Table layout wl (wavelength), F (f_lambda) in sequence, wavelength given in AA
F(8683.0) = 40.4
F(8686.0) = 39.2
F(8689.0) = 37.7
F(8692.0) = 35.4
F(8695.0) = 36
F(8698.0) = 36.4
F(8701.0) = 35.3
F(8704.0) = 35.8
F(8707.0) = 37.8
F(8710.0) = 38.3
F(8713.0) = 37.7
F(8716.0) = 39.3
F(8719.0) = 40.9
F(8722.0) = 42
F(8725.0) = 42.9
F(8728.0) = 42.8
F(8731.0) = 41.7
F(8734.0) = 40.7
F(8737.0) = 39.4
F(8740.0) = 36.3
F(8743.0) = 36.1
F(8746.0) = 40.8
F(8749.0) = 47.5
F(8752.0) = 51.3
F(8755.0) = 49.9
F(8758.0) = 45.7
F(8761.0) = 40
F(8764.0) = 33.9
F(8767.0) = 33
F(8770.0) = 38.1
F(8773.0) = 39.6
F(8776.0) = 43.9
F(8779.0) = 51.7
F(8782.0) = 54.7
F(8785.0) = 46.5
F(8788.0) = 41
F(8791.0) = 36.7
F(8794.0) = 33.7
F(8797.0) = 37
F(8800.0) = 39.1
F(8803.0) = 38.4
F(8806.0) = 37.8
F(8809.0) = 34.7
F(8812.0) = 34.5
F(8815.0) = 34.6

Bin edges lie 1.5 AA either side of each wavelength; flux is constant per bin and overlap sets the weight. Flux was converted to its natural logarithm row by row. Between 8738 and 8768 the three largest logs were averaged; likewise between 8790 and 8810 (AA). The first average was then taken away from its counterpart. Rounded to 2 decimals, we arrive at -0.25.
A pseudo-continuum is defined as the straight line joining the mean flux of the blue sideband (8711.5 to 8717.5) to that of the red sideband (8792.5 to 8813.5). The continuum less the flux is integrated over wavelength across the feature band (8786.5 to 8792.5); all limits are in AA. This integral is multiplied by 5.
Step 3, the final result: -62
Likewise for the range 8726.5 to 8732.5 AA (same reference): -123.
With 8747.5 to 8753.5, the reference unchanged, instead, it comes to -352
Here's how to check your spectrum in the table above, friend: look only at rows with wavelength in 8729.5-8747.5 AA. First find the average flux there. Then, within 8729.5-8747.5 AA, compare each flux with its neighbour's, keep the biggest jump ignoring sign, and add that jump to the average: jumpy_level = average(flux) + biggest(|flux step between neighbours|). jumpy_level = 43.9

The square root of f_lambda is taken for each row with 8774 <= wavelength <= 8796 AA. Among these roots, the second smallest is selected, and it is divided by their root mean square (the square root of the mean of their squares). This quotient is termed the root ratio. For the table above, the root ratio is 0.91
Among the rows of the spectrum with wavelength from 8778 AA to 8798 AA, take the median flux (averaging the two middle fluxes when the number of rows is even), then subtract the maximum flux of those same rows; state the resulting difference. -13.7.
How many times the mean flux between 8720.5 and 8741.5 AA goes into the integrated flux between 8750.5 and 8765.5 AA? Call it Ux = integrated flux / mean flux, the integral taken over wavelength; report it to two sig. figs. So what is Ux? 16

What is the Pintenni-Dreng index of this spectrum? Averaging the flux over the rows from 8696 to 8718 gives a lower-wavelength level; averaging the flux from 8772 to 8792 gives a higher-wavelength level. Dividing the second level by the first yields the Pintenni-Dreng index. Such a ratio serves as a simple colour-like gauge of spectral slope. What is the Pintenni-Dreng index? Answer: 1.2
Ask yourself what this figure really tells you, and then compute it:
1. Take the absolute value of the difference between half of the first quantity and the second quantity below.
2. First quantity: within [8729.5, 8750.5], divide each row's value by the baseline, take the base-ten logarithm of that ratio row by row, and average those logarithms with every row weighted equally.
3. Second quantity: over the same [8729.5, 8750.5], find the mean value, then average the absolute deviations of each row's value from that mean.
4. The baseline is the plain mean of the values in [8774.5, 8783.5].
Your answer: 3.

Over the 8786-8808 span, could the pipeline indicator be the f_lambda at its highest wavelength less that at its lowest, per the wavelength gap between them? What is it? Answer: -0.18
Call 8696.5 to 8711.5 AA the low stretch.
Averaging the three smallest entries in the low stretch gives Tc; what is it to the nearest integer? 36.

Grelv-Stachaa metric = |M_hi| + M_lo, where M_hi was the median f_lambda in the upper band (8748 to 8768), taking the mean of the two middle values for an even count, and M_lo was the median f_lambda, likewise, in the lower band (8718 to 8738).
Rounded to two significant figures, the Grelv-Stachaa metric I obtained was 87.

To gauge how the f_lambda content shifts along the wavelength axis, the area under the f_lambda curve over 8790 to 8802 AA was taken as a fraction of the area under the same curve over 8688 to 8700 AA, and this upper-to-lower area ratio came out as 1.01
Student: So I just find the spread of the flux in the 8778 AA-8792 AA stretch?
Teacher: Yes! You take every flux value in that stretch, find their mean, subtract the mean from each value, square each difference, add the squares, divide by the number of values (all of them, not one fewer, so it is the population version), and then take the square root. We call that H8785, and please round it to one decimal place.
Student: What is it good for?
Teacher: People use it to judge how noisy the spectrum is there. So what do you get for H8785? 6.6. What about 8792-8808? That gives 1.9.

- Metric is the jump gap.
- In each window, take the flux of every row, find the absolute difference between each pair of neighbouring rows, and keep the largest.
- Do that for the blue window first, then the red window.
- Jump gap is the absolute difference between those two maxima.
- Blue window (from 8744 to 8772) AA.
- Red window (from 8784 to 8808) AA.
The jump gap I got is 1.20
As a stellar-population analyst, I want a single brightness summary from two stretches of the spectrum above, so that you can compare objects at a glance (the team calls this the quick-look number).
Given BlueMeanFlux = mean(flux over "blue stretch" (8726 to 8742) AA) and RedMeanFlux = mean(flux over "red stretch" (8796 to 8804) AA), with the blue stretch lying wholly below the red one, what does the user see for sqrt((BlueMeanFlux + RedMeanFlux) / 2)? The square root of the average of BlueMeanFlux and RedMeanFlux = 6.26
